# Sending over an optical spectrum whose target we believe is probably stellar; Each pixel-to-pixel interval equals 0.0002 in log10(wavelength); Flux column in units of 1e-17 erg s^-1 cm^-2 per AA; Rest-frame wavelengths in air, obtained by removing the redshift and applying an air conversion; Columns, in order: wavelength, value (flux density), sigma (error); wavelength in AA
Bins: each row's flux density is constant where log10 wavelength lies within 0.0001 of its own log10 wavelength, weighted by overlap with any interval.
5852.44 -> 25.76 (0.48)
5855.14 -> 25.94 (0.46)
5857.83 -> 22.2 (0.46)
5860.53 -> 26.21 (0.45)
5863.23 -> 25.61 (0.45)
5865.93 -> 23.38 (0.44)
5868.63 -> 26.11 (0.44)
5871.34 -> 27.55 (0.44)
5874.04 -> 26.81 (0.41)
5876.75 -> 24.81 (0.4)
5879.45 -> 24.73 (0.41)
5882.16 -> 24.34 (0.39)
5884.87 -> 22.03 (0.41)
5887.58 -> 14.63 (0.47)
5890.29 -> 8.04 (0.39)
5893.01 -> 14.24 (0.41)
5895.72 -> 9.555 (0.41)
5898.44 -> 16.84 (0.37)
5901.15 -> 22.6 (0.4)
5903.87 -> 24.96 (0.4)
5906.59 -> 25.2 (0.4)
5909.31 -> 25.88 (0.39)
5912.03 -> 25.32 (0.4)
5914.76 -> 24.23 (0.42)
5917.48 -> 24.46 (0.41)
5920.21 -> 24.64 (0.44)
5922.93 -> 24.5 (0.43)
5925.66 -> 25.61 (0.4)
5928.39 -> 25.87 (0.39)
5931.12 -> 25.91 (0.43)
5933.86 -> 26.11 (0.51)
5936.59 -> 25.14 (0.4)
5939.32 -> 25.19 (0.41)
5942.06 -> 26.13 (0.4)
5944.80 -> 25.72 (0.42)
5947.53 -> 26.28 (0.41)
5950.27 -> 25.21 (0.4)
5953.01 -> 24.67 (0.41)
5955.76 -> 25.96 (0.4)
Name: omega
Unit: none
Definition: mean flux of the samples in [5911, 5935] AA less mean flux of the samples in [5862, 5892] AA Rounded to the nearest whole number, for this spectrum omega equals 3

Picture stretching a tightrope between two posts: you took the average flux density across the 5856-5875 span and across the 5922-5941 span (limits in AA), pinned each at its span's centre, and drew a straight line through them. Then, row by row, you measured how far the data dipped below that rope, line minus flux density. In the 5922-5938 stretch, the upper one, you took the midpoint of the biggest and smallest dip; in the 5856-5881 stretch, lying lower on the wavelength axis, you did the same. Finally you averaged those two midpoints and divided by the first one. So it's 2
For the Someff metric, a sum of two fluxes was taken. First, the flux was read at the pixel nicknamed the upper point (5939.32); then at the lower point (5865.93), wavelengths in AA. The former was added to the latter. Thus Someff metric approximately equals 48.6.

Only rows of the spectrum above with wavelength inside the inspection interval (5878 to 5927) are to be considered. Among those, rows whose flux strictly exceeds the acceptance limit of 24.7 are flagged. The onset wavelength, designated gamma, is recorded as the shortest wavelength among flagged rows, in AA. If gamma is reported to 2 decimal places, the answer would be 5879.45 AA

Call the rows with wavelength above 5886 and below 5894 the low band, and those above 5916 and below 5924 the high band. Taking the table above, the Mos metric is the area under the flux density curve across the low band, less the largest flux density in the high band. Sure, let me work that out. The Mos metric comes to 75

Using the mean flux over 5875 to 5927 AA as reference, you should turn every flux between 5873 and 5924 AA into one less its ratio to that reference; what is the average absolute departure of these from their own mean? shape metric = 0.22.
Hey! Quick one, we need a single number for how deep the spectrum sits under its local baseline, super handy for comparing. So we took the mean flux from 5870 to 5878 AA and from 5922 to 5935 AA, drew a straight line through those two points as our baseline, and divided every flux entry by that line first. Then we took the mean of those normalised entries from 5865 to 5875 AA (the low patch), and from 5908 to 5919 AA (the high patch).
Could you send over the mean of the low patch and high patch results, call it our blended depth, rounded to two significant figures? 0.97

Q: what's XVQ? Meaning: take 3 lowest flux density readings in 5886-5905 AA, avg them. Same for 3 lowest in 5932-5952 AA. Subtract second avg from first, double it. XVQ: -29.1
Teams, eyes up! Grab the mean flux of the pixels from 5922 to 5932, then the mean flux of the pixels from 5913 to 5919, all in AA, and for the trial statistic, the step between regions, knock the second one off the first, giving 1.1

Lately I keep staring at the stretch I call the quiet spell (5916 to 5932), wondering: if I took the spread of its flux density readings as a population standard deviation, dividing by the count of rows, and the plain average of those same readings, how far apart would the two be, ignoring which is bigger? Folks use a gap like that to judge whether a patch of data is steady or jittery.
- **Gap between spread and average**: 24.5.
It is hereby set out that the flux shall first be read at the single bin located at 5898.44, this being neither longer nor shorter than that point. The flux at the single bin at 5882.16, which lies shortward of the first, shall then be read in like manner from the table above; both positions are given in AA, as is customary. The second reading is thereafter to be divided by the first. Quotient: 1.45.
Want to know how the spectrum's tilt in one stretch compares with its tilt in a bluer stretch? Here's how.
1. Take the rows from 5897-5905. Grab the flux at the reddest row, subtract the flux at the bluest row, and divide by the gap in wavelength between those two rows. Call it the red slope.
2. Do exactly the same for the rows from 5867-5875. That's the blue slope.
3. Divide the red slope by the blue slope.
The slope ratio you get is 12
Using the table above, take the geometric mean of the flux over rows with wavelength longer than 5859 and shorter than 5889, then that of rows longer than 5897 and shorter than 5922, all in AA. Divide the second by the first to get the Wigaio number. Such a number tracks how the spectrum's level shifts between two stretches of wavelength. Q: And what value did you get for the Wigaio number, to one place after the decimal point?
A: 1.0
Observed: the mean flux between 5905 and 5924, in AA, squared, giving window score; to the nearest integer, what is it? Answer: 620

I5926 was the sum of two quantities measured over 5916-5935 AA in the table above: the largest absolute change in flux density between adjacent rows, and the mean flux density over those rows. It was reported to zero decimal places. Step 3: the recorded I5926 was 26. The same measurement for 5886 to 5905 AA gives 23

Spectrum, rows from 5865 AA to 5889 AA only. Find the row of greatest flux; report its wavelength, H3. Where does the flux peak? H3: 5871.34 AA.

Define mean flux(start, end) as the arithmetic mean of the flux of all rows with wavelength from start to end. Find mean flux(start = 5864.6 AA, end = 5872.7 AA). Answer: 25.7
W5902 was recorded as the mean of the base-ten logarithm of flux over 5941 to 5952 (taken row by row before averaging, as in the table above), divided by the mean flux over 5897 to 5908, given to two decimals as 0.06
